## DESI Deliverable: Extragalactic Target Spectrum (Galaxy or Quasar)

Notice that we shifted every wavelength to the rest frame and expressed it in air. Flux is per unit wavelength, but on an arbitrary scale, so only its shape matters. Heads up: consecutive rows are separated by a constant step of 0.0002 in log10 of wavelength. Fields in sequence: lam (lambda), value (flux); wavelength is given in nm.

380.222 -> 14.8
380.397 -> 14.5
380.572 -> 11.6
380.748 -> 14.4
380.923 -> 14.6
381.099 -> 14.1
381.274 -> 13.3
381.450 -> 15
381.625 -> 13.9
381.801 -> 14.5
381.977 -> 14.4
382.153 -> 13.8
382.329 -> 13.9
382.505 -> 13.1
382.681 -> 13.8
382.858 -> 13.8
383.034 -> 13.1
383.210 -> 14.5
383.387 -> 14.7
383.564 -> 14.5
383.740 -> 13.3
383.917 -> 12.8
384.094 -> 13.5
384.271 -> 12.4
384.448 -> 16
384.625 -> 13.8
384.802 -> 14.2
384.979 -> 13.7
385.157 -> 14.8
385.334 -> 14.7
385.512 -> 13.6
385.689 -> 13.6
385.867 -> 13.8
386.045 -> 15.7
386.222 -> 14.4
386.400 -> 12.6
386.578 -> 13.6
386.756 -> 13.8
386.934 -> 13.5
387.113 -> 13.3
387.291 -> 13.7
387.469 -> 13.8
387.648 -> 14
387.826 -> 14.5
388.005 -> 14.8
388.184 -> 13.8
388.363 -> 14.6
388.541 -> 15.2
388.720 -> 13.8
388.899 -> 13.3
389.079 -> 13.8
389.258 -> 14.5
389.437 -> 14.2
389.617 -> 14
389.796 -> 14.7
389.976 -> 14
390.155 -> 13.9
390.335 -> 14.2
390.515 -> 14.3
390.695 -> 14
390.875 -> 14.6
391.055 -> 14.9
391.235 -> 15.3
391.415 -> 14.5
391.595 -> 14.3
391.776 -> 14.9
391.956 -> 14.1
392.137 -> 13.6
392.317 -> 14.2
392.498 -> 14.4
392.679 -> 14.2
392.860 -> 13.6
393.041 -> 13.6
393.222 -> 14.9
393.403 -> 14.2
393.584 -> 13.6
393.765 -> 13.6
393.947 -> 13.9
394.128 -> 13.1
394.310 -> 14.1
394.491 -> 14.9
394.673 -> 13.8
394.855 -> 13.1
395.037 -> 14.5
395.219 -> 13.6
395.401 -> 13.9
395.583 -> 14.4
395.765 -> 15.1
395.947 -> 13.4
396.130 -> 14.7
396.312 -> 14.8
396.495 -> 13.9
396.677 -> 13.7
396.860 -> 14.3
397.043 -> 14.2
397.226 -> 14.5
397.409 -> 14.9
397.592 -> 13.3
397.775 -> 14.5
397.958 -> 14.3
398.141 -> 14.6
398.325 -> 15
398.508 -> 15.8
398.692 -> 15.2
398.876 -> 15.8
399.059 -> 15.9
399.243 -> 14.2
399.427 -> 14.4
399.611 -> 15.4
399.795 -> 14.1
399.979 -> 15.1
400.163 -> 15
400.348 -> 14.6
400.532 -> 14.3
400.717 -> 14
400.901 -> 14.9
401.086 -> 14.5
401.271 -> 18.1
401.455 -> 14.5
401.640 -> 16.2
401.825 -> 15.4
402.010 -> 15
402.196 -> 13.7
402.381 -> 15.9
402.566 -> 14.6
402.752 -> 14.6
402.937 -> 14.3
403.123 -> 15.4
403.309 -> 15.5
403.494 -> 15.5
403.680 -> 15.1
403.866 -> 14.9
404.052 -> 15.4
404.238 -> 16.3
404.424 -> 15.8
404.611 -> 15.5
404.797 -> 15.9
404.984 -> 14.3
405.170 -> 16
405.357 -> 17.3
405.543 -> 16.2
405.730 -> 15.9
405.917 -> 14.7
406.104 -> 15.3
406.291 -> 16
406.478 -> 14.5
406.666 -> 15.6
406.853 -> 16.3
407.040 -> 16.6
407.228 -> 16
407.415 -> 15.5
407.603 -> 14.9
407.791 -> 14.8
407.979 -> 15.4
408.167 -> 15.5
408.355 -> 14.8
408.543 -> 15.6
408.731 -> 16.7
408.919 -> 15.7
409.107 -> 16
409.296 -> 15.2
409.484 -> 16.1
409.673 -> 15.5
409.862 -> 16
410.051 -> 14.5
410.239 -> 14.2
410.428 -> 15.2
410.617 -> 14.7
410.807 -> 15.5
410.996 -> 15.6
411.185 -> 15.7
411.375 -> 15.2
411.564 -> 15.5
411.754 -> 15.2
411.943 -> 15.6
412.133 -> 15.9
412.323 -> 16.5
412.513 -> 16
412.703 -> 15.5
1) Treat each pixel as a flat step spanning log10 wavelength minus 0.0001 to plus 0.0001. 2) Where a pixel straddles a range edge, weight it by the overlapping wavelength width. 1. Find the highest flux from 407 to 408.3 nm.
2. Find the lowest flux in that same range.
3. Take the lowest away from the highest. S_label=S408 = 1.80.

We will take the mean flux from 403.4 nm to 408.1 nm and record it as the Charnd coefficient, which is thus 15.6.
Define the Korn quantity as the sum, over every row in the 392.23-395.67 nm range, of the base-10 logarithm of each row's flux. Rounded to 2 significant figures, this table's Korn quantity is 22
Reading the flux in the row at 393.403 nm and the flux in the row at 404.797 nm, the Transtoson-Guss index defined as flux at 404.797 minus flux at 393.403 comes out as 1.7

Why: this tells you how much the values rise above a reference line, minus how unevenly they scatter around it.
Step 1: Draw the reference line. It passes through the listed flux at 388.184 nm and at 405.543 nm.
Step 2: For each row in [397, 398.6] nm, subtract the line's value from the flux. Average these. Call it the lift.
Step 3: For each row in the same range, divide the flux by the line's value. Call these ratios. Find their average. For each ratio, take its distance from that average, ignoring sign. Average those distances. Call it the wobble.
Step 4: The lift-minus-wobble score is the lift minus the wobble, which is -0.6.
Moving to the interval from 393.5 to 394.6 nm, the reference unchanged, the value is -0.8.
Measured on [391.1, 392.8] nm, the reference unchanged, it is 0.0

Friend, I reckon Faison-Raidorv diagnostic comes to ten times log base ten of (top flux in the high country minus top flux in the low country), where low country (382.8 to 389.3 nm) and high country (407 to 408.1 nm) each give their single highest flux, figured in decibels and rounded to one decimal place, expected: -2.2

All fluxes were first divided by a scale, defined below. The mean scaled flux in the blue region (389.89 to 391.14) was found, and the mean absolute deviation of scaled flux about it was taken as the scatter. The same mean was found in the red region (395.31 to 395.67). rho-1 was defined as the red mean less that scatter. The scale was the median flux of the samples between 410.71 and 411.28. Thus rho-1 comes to 0.89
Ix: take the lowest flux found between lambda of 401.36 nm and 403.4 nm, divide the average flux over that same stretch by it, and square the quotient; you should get 1.20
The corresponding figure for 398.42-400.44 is 1.14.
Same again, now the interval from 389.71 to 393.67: 1.10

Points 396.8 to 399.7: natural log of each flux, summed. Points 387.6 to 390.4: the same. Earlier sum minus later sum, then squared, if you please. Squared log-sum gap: 0.37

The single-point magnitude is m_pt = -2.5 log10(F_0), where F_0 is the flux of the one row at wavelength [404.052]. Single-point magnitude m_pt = -2.97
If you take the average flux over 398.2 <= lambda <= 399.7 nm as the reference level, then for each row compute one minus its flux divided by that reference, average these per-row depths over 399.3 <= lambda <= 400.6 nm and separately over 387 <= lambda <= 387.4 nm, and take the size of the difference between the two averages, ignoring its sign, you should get 0.08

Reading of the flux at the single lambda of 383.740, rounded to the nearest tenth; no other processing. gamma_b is 13.3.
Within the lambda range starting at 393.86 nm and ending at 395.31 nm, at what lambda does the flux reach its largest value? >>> 394.491 nm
